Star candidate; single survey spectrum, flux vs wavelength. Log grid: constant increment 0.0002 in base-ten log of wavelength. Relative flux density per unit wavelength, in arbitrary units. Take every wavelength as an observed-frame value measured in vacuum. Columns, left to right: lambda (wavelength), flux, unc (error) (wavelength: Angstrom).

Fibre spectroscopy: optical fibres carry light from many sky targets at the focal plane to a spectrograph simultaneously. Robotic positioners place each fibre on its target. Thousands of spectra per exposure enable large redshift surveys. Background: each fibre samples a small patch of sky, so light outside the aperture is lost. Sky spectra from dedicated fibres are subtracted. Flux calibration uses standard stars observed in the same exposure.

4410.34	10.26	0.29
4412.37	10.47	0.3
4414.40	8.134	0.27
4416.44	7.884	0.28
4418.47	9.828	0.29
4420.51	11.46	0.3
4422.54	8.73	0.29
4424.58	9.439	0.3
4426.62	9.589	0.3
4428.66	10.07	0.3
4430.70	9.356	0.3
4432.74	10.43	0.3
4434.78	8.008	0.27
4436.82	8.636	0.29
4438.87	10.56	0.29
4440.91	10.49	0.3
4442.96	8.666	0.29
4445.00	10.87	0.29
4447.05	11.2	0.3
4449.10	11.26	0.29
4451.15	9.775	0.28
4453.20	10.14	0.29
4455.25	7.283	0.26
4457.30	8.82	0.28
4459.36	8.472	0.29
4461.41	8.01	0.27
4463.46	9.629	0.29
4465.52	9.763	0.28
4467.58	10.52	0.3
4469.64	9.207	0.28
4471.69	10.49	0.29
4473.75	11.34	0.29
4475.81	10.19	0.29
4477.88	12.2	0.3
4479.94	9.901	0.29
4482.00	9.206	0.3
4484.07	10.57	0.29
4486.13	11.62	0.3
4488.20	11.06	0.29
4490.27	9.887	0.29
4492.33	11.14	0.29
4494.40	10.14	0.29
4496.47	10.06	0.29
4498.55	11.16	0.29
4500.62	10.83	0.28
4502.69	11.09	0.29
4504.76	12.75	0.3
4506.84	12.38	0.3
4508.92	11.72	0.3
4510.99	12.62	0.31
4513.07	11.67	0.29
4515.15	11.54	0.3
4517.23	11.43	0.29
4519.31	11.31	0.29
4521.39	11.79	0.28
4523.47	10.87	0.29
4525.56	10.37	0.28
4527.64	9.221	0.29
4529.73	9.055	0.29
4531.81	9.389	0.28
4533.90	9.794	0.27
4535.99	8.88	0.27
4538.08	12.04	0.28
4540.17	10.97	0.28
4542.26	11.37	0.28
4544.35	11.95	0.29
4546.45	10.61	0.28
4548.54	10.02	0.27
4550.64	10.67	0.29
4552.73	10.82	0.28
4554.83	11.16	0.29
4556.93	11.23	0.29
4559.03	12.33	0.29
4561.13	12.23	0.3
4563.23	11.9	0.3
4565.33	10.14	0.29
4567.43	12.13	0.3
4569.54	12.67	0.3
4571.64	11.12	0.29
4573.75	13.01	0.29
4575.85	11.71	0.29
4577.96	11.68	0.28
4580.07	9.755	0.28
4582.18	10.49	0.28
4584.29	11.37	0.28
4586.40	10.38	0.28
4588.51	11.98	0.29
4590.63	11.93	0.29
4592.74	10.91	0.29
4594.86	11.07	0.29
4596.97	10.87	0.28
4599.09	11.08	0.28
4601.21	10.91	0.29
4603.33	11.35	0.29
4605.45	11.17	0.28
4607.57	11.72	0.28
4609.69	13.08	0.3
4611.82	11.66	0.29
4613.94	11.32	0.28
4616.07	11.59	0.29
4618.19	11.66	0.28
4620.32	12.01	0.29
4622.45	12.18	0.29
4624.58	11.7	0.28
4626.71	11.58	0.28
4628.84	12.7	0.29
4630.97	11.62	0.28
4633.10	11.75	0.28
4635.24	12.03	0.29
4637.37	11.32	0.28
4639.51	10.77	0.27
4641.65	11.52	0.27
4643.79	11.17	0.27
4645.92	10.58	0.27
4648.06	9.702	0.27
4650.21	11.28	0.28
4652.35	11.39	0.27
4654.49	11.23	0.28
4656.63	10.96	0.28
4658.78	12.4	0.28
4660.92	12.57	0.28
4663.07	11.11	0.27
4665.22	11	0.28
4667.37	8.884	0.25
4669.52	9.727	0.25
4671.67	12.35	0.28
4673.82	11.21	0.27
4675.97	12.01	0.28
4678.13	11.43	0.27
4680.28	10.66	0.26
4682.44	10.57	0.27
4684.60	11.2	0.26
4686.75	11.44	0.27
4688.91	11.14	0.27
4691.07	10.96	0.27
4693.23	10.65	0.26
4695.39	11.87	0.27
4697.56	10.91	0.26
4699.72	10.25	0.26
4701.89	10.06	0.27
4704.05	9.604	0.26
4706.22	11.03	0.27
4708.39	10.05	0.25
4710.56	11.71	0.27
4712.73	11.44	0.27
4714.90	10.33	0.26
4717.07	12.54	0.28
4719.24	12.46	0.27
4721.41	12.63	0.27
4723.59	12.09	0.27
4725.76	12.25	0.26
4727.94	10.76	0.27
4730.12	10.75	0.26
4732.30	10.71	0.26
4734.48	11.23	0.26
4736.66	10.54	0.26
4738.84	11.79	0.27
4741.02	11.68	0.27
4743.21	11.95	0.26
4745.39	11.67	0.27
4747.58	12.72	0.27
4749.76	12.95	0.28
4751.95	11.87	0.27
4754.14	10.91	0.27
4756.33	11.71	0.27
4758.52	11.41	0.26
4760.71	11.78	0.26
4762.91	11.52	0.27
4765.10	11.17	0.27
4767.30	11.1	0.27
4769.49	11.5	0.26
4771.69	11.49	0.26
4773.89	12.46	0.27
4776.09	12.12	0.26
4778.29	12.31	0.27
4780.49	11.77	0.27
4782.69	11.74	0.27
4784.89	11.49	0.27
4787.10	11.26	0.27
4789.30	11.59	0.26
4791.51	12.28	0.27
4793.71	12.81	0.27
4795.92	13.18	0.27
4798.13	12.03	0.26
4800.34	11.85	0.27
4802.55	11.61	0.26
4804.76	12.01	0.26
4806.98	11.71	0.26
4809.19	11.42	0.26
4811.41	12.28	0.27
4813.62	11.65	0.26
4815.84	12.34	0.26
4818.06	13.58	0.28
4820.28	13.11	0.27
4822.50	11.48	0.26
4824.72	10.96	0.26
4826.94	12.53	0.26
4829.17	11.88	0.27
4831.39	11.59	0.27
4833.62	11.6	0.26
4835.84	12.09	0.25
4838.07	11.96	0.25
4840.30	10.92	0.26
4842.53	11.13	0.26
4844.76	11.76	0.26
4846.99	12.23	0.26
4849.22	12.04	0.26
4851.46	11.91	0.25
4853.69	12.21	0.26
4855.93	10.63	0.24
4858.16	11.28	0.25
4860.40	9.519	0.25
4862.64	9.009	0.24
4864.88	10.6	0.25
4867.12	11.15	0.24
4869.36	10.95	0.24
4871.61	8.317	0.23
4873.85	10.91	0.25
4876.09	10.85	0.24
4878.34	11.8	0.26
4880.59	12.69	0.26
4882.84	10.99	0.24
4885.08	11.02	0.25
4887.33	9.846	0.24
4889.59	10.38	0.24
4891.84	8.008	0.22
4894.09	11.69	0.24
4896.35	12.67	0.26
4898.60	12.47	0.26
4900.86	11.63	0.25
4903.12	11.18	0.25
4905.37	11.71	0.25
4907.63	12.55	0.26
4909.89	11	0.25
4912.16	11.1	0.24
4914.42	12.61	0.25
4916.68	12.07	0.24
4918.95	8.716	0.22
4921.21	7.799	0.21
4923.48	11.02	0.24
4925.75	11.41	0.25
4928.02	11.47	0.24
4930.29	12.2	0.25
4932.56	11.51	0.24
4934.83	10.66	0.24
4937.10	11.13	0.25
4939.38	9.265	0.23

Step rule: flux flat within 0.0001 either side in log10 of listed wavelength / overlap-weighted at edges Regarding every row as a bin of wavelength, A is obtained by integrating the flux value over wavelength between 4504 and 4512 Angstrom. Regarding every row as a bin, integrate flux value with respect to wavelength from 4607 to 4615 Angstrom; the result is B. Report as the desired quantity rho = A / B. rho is 1.03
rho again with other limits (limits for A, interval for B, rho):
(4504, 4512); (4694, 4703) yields 1.02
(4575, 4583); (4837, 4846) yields 0.85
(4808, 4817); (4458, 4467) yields 1.32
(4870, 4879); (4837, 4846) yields 0.91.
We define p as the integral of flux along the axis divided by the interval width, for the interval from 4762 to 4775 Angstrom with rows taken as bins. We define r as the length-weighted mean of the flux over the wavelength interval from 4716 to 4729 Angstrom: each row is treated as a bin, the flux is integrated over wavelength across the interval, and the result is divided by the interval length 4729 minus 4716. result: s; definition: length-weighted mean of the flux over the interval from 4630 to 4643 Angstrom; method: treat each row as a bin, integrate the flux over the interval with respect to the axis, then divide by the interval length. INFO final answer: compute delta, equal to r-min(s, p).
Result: 0.6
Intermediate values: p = 11.5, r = 12.1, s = 11.5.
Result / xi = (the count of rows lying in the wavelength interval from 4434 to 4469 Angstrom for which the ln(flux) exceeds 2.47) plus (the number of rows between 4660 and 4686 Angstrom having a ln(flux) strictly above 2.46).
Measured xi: 3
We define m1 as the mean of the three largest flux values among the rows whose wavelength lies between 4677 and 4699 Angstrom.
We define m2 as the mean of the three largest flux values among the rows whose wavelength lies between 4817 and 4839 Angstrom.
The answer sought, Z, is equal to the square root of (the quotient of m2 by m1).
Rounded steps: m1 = 11.6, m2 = 13.1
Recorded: 1.06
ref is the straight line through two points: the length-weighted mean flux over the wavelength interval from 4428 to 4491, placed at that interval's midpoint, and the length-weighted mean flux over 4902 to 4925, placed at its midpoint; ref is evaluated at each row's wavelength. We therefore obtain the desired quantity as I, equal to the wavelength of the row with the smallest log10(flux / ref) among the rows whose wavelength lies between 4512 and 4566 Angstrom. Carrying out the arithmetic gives 4535.99 Angstrom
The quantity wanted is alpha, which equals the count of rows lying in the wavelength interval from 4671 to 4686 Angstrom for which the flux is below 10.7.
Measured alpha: 2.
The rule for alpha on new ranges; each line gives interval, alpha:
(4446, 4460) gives 5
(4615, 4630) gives 0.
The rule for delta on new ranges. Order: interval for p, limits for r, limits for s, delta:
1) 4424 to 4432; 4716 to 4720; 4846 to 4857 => 2.9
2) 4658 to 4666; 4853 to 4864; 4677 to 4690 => -0.6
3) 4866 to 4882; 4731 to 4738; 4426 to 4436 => 1.4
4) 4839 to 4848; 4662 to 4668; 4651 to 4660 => -1.1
